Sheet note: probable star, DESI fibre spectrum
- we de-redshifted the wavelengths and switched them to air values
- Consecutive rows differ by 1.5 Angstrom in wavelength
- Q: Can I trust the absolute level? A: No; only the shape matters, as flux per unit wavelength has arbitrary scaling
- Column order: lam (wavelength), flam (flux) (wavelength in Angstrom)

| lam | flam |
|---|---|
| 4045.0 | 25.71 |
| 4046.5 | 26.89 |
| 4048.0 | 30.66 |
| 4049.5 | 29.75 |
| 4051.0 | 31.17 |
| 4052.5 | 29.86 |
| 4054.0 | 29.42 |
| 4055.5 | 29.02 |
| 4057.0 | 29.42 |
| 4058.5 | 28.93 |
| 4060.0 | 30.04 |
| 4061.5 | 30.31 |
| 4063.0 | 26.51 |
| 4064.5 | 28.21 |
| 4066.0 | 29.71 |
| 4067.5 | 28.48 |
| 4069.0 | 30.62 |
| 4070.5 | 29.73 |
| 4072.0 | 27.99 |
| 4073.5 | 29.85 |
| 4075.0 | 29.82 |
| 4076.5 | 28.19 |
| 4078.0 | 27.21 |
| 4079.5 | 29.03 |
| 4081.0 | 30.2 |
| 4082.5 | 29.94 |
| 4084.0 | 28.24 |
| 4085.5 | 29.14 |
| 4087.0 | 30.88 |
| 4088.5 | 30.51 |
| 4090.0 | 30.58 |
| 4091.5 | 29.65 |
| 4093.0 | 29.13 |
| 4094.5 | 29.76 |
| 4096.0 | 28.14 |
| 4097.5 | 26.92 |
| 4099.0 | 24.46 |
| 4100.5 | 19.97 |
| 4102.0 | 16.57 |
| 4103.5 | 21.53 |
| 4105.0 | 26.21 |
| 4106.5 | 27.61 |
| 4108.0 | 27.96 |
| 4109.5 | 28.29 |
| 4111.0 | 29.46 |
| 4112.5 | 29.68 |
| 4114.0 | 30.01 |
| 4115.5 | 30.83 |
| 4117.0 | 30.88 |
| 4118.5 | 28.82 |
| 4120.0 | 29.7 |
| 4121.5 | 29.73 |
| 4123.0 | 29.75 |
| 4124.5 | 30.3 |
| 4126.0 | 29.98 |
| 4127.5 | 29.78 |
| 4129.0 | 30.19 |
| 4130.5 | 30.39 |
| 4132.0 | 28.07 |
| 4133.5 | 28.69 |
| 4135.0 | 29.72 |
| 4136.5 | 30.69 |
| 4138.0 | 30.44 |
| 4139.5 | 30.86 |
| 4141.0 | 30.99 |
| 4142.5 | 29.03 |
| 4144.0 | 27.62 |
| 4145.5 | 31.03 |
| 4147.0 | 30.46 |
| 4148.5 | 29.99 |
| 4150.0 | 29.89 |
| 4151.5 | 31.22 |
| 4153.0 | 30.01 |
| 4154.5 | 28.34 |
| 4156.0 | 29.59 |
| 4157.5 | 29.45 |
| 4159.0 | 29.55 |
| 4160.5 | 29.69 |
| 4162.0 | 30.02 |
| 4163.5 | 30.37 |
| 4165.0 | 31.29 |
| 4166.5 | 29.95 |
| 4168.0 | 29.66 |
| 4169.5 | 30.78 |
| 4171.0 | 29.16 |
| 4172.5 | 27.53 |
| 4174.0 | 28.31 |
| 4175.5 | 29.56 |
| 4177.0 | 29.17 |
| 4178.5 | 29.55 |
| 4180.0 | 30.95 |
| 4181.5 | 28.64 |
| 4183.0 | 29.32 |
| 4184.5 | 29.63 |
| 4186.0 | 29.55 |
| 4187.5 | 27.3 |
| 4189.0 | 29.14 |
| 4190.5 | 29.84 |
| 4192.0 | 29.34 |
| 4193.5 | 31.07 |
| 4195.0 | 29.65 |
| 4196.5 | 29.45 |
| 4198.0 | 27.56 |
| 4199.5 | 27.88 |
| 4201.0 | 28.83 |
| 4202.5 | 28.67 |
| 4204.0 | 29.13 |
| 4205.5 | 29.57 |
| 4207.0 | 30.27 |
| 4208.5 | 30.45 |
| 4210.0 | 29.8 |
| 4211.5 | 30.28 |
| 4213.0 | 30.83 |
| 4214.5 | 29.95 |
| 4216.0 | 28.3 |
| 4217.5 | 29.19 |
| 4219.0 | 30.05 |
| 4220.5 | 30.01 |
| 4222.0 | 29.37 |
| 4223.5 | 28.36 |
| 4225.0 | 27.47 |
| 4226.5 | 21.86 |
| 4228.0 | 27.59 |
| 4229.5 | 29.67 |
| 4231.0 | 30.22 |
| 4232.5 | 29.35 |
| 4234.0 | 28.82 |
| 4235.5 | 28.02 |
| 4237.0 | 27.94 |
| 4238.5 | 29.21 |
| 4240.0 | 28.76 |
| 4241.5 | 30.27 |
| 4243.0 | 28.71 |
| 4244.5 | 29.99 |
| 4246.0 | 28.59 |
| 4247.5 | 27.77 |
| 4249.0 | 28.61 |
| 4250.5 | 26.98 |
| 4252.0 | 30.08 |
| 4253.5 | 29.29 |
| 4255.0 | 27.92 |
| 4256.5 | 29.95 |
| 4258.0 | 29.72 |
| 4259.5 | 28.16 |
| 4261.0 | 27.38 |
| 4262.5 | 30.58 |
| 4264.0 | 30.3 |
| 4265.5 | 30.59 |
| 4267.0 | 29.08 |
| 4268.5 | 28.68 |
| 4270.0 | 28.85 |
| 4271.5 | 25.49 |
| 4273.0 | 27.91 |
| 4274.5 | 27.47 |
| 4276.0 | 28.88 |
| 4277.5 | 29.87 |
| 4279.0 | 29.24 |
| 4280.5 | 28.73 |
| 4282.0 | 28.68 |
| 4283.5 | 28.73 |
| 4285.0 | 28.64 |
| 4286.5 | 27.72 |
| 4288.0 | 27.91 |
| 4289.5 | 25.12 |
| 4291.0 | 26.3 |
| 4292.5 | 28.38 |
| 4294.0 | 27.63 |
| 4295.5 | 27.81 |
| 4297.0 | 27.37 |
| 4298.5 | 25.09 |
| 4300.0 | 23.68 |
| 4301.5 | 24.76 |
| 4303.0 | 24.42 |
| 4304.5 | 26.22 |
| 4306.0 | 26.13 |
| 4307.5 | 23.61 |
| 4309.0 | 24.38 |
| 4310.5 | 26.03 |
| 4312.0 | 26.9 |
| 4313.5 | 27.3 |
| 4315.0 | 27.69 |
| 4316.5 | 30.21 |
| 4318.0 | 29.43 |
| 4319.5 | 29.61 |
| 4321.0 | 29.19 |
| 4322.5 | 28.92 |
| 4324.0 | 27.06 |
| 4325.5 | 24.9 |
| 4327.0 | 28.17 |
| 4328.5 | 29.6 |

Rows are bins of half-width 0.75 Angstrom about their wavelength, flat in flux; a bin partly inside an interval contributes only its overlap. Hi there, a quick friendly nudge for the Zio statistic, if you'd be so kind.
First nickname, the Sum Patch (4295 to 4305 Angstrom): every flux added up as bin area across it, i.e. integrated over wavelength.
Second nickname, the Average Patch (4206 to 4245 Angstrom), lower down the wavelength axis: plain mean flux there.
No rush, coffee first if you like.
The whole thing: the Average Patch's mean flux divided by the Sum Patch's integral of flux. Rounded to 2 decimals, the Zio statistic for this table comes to 0.11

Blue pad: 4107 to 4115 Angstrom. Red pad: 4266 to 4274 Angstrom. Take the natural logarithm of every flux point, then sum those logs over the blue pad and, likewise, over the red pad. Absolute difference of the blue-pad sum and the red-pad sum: 0.19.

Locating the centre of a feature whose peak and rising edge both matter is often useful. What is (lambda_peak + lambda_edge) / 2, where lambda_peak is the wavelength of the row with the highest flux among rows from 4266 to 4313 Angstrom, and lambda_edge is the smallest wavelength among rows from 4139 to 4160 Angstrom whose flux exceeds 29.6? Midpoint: 4208.5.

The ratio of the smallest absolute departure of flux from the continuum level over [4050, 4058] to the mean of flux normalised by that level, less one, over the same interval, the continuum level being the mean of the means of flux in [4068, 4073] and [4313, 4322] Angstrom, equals 8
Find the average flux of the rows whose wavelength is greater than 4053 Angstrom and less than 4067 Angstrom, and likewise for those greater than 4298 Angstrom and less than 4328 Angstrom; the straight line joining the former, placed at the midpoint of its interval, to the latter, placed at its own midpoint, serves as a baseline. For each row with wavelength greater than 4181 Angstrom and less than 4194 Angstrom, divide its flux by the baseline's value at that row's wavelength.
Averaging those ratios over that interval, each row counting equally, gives 1.05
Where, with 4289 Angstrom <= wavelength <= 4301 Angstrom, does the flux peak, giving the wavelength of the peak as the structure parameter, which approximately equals 4292.5 Angstrom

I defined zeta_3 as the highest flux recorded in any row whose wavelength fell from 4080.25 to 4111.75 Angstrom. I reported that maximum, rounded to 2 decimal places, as 30.88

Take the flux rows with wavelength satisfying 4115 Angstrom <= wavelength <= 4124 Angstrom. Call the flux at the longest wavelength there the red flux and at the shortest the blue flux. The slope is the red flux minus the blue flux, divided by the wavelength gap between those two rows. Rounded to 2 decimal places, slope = -0.14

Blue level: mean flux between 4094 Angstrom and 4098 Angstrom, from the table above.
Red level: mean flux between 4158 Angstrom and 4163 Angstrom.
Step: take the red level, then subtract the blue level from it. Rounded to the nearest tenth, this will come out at 1.5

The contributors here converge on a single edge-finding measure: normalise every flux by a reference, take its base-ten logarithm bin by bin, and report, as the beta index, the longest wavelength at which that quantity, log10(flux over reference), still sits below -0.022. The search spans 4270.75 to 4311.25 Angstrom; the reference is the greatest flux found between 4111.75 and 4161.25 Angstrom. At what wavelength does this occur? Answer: 4310.5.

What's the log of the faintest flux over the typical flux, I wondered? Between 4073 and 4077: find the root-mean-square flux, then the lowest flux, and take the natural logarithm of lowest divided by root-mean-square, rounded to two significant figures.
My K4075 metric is -0.039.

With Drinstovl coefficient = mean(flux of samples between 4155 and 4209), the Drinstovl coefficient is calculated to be 29.4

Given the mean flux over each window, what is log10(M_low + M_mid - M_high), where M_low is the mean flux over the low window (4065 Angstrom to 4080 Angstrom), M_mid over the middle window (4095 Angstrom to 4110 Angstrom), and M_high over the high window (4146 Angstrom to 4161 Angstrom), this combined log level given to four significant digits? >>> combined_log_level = 1.380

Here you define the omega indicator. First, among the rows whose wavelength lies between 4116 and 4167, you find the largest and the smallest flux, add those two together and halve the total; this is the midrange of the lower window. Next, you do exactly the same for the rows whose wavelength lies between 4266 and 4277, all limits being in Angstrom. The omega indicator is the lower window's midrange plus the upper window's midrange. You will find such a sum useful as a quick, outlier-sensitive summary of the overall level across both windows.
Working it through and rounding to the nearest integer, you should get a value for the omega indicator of 57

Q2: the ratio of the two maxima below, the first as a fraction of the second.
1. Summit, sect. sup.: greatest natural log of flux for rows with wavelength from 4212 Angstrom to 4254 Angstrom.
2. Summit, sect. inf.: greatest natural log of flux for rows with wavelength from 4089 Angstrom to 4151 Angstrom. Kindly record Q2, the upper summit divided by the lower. 1.00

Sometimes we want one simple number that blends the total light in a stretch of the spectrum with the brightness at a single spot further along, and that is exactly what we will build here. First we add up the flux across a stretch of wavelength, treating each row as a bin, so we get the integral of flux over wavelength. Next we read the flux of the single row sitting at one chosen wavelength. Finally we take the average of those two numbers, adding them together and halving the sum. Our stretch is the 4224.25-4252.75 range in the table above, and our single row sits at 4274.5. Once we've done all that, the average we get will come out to 419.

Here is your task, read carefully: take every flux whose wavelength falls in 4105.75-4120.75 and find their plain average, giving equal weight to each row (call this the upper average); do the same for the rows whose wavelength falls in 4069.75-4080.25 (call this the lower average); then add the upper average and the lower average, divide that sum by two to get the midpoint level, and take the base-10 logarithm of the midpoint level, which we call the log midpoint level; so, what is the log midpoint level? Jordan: 1.46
